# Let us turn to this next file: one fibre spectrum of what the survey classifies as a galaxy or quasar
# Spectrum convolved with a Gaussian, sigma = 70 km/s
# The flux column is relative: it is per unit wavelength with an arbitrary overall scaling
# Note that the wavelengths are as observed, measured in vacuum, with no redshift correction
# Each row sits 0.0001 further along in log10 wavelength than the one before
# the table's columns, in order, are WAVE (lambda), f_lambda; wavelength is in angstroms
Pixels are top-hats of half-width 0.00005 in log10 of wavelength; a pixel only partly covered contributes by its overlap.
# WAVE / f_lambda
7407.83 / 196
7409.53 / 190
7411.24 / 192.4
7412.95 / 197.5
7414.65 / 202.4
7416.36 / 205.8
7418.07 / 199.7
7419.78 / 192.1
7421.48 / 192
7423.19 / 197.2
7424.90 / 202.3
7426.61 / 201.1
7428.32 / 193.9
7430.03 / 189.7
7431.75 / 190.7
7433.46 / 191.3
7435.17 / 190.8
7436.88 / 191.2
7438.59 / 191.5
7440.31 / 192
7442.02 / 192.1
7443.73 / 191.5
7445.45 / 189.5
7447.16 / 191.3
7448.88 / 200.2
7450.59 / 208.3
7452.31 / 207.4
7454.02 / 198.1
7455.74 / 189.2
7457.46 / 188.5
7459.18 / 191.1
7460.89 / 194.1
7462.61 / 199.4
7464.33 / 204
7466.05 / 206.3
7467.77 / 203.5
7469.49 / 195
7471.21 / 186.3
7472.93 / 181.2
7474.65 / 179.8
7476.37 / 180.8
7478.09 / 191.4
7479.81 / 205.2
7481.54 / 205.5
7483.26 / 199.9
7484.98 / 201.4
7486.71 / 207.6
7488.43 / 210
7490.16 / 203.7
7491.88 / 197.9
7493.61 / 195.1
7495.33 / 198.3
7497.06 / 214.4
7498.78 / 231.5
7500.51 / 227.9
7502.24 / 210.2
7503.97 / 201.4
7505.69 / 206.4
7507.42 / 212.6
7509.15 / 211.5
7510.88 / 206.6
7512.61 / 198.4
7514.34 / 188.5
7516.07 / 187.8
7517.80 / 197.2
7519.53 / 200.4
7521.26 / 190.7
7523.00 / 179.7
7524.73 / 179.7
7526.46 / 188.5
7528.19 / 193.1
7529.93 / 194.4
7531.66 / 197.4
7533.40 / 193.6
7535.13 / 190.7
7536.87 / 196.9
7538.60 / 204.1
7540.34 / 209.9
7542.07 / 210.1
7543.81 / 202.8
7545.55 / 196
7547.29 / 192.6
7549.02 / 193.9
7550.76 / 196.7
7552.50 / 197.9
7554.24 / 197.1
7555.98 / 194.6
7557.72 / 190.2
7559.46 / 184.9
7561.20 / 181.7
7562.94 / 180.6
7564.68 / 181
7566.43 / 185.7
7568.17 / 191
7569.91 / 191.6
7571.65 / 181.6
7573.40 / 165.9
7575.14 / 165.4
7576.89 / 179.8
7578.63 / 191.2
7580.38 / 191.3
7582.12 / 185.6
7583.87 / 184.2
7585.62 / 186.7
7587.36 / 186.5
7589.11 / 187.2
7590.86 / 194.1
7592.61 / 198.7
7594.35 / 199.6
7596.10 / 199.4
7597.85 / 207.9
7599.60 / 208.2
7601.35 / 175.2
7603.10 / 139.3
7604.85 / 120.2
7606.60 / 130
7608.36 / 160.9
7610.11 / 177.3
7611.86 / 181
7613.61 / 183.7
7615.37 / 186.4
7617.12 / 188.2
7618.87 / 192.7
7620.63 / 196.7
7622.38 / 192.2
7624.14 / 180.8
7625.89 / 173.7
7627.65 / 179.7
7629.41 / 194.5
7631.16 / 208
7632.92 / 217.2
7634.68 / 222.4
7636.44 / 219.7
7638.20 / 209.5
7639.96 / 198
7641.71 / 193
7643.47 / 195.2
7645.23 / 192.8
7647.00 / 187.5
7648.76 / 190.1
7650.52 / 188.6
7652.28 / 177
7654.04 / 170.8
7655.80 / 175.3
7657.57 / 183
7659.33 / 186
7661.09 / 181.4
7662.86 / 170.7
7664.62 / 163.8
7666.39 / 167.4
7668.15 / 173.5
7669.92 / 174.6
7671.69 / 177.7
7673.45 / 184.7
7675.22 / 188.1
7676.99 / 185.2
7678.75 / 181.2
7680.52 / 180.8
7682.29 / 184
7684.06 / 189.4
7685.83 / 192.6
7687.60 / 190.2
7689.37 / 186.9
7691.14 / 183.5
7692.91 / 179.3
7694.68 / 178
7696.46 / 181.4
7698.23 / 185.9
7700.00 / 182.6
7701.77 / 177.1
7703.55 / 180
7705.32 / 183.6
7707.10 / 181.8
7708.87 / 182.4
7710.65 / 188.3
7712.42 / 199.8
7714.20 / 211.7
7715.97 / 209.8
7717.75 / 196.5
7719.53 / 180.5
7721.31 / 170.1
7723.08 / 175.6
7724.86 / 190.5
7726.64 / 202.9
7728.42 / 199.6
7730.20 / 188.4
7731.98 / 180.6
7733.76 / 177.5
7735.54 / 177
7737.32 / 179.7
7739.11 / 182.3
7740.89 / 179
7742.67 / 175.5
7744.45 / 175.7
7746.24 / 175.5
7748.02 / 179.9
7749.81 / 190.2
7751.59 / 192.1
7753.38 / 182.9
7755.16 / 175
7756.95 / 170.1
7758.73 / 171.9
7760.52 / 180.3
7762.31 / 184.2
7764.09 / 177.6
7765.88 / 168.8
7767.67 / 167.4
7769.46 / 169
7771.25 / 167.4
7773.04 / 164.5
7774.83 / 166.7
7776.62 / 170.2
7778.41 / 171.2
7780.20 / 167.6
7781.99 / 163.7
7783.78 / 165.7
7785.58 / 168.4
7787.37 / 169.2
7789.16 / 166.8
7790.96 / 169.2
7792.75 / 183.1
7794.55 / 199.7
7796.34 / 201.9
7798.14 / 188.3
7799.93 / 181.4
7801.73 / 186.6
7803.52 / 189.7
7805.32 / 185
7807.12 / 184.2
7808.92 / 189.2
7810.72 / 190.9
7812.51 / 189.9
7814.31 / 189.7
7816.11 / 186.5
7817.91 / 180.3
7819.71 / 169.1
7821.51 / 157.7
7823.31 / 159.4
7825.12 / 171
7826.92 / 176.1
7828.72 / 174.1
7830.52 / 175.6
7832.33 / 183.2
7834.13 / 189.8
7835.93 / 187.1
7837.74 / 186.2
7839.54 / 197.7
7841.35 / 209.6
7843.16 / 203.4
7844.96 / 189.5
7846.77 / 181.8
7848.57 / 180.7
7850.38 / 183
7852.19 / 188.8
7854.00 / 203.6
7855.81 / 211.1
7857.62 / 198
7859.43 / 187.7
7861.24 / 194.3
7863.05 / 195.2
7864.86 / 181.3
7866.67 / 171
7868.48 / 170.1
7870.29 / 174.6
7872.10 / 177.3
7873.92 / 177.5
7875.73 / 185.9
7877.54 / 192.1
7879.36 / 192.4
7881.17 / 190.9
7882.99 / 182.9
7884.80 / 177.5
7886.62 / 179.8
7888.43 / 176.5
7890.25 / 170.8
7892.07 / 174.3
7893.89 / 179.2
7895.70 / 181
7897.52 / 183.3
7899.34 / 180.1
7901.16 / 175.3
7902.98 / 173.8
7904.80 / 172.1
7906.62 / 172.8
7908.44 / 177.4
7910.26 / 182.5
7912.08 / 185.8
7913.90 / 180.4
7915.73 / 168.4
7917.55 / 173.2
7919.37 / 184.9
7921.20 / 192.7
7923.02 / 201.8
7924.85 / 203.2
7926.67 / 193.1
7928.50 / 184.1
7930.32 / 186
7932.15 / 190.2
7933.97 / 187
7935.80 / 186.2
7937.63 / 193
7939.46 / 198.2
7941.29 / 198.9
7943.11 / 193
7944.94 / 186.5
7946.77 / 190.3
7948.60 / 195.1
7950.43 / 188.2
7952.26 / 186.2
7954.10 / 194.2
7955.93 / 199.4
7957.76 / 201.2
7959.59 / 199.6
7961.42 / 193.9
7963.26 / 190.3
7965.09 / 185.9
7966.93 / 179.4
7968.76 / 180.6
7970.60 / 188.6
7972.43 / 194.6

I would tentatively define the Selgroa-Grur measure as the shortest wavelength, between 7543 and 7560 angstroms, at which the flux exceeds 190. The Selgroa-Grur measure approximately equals 7543.81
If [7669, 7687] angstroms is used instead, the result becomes 7685.83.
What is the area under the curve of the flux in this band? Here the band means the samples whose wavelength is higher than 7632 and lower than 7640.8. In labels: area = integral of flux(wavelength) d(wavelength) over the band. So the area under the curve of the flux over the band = 1876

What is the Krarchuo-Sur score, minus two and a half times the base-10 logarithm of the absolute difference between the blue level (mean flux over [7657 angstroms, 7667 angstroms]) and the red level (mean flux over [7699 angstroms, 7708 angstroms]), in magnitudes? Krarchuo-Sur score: -1.9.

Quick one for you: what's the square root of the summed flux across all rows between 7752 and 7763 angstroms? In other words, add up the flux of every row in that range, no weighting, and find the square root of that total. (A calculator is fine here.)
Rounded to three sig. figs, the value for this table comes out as 32.6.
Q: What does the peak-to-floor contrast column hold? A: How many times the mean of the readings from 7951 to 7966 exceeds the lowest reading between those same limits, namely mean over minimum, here 1.04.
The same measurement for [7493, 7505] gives 1.08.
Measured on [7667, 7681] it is 1.04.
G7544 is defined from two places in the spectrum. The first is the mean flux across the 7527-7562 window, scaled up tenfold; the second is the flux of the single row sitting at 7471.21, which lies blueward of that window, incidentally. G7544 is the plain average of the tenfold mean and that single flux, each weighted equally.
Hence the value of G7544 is 1073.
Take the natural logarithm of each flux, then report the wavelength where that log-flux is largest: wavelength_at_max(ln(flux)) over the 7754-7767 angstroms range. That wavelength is 7762.31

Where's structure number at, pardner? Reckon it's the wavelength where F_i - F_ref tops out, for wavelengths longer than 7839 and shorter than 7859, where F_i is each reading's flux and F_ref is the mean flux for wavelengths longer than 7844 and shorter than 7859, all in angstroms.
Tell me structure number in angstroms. 7855.81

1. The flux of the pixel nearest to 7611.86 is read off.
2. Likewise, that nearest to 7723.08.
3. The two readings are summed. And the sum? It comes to 357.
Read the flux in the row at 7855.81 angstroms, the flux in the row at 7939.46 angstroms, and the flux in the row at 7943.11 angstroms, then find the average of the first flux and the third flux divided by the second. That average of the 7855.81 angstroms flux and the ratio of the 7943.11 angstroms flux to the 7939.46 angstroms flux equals 106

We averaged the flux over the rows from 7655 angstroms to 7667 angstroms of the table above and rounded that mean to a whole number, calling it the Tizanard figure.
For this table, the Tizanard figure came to 175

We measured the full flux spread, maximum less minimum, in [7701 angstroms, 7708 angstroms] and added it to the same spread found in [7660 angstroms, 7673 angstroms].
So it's 24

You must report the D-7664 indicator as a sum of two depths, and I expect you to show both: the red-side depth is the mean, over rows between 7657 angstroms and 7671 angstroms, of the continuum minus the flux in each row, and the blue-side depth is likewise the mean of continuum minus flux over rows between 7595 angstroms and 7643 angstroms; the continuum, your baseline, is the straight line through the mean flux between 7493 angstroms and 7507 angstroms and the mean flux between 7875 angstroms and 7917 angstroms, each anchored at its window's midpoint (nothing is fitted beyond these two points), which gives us 38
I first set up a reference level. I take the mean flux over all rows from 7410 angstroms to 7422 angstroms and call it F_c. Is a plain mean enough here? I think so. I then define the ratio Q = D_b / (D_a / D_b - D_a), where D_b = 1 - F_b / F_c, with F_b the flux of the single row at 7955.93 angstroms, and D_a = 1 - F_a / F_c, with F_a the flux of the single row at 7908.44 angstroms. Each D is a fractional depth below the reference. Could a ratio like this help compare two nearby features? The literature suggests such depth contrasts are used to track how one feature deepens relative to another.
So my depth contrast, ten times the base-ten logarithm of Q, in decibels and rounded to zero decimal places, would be -30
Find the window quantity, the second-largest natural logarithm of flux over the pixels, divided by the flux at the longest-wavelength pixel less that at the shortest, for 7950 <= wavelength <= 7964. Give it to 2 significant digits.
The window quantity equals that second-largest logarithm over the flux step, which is 2.5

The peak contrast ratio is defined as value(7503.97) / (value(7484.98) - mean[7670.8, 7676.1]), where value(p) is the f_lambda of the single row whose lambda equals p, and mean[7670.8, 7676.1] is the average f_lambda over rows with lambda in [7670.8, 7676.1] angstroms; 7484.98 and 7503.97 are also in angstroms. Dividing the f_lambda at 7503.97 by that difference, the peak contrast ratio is 11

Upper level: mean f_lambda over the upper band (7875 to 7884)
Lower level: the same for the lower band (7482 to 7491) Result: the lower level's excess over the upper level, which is 16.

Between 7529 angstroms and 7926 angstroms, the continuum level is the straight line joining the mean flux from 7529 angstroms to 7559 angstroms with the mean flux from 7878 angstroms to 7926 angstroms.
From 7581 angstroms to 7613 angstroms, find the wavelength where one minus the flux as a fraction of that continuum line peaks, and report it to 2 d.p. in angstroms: 7604.85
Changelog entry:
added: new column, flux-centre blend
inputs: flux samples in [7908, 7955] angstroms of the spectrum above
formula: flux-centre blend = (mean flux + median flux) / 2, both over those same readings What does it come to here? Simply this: 188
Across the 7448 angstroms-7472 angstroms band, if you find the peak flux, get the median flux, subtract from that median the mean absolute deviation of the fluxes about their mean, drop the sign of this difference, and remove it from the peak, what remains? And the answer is 15.8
